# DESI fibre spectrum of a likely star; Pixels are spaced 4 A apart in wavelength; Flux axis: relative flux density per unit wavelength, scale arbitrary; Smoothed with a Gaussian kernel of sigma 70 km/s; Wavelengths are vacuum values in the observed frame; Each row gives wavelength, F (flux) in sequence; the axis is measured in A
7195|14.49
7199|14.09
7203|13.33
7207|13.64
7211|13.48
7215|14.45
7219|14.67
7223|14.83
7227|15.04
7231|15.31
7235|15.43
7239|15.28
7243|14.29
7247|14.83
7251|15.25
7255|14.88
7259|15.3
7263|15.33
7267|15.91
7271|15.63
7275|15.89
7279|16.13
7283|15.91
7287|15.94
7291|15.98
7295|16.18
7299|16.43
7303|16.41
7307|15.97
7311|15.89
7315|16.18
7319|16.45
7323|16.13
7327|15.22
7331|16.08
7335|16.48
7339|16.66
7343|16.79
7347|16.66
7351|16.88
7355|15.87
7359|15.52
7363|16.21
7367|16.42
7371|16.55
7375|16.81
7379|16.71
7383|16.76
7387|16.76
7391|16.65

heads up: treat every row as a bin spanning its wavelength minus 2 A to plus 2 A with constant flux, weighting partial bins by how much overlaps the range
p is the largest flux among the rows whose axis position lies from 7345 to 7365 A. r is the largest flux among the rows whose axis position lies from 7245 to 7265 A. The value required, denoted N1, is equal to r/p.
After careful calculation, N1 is 0.91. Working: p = 16.88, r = 15.33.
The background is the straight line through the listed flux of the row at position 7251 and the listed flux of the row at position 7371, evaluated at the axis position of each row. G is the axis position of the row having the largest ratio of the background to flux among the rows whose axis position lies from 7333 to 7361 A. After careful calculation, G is 7359 A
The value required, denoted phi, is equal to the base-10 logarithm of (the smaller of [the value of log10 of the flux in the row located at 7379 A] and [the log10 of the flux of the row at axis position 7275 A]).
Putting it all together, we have 0.080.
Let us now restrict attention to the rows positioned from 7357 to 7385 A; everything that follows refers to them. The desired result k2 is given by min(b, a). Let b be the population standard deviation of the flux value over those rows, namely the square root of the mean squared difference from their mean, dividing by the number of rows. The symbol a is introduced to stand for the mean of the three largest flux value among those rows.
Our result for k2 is 0.42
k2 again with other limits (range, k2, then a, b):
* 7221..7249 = 0.36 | 15.3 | 0.36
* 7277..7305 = 0.20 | 16.3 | 0.20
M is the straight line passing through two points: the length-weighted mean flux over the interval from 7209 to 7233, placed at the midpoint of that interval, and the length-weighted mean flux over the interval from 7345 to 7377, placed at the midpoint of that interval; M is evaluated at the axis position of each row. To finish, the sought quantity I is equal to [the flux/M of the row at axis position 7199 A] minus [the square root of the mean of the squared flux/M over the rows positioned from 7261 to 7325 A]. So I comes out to -0.051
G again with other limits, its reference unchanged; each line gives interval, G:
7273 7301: 7291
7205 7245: 7211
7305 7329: 7327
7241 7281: 7243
